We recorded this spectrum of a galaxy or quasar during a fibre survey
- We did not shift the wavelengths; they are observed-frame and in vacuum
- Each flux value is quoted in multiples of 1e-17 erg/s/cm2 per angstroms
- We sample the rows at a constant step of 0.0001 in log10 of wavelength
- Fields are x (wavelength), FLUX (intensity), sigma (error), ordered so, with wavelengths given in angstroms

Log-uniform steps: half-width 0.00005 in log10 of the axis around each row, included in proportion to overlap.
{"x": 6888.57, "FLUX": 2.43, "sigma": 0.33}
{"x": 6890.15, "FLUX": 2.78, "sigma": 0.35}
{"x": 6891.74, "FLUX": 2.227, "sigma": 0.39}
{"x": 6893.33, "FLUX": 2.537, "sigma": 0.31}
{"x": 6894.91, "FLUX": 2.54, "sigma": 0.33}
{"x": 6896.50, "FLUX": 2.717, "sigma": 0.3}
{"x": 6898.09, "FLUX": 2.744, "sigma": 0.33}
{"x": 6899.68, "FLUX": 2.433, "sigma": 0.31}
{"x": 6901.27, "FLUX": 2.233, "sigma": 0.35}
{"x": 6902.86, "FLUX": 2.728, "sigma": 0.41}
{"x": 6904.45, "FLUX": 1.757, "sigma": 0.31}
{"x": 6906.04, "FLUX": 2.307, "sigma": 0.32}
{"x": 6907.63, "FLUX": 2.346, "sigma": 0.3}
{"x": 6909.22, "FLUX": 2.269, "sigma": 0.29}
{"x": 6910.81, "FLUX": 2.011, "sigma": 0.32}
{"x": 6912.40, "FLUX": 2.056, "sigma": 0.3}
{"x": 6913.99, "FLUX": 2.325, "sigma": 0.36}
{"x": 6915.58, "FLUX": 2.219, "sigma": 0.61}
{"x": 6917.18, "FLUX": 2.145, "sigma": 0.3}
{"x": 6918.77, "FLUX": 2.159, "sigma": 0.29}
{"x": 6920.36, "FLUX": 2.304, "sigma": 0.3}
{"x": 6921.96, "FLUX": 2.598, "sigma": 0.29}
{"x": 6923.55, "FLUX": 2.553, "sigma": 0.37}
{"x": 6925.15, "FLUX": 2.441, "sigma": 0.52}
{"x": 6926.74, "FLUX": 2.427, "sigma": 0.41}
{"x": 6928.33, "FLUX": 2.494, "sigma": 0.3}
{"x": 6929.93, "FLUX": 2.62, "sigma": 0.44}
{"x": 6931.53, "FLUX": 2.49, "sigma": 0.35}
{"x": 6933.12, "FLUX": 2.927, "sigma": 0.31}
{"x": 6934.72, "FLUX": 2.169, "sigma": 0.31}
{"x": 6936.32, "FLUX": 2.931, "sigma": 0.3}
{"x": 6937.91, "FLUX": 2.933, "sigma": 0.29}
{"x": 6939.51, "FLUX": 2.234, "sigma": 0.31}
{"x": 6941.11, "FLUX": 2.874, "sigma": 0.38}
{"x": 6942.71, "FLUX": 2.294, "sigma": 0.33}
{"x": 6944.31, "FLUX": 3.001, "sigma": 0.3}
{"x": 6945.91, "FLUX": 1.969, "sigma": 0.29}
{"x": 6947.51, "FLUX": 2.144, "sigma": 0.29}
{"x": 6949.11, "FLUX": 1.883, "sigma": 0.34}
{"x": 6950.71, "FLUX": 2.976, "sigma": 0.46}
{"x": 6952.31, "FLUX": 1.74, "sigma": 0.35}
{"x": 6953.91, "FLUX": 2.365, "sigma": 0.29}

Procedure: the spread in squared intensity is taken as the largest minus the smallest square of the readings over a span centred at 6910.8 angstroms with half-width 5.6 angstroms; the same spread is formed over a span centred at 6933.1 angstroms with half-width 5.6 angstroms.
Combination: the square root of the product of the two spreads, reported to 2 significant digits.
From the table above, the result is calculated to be 2.4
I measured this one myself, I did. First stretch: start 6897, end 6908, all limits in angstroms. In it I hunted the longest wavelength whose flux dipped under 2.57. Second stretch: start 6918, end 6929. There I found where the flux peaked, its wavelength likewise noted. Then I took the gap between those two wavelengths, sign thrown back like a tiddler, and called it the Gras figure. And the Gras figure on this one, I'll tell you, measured 14.3 angstroms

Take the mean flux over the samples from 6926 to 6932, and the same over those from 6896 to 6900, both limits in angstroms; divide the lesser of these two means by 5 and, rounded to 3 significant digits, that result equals 0.502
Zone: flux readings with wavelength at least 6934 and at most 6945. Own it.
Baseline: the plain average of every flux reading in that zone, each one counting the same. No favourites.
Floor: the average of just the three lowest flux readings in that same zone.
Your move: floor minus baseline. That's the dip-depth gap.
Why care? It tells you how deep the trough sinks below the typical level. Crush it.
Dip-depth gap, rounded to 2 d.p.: -0.40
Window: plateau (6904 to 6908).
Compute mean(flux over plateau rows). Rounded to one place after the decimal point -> 2.1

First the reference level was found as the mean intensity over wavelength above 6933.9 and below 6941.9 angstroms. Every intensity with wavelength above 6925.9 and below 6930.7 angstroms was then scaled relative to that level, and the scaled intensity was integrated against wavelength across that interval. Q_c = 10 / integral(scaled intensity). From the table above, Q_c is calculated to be 2.2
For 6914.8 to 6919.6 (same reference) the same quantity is 2.5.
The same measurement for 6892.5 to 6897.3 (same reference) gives 2.1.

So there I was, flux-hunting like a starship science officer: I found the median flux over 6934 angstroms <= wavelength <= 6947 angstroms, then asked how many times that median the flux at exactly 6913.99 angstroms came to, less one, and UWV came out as -0.10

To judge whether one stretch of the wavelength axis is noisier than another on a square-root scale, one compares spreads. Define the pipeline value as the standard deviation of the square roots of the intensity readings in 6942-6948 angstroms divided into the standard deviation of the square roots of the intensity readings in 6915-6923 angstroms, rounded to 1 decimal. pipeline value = 0.4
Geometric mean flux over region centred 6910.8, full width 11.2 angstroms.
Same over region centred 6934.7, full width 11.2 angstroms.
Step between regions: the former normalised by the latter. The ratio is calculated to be 0.85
